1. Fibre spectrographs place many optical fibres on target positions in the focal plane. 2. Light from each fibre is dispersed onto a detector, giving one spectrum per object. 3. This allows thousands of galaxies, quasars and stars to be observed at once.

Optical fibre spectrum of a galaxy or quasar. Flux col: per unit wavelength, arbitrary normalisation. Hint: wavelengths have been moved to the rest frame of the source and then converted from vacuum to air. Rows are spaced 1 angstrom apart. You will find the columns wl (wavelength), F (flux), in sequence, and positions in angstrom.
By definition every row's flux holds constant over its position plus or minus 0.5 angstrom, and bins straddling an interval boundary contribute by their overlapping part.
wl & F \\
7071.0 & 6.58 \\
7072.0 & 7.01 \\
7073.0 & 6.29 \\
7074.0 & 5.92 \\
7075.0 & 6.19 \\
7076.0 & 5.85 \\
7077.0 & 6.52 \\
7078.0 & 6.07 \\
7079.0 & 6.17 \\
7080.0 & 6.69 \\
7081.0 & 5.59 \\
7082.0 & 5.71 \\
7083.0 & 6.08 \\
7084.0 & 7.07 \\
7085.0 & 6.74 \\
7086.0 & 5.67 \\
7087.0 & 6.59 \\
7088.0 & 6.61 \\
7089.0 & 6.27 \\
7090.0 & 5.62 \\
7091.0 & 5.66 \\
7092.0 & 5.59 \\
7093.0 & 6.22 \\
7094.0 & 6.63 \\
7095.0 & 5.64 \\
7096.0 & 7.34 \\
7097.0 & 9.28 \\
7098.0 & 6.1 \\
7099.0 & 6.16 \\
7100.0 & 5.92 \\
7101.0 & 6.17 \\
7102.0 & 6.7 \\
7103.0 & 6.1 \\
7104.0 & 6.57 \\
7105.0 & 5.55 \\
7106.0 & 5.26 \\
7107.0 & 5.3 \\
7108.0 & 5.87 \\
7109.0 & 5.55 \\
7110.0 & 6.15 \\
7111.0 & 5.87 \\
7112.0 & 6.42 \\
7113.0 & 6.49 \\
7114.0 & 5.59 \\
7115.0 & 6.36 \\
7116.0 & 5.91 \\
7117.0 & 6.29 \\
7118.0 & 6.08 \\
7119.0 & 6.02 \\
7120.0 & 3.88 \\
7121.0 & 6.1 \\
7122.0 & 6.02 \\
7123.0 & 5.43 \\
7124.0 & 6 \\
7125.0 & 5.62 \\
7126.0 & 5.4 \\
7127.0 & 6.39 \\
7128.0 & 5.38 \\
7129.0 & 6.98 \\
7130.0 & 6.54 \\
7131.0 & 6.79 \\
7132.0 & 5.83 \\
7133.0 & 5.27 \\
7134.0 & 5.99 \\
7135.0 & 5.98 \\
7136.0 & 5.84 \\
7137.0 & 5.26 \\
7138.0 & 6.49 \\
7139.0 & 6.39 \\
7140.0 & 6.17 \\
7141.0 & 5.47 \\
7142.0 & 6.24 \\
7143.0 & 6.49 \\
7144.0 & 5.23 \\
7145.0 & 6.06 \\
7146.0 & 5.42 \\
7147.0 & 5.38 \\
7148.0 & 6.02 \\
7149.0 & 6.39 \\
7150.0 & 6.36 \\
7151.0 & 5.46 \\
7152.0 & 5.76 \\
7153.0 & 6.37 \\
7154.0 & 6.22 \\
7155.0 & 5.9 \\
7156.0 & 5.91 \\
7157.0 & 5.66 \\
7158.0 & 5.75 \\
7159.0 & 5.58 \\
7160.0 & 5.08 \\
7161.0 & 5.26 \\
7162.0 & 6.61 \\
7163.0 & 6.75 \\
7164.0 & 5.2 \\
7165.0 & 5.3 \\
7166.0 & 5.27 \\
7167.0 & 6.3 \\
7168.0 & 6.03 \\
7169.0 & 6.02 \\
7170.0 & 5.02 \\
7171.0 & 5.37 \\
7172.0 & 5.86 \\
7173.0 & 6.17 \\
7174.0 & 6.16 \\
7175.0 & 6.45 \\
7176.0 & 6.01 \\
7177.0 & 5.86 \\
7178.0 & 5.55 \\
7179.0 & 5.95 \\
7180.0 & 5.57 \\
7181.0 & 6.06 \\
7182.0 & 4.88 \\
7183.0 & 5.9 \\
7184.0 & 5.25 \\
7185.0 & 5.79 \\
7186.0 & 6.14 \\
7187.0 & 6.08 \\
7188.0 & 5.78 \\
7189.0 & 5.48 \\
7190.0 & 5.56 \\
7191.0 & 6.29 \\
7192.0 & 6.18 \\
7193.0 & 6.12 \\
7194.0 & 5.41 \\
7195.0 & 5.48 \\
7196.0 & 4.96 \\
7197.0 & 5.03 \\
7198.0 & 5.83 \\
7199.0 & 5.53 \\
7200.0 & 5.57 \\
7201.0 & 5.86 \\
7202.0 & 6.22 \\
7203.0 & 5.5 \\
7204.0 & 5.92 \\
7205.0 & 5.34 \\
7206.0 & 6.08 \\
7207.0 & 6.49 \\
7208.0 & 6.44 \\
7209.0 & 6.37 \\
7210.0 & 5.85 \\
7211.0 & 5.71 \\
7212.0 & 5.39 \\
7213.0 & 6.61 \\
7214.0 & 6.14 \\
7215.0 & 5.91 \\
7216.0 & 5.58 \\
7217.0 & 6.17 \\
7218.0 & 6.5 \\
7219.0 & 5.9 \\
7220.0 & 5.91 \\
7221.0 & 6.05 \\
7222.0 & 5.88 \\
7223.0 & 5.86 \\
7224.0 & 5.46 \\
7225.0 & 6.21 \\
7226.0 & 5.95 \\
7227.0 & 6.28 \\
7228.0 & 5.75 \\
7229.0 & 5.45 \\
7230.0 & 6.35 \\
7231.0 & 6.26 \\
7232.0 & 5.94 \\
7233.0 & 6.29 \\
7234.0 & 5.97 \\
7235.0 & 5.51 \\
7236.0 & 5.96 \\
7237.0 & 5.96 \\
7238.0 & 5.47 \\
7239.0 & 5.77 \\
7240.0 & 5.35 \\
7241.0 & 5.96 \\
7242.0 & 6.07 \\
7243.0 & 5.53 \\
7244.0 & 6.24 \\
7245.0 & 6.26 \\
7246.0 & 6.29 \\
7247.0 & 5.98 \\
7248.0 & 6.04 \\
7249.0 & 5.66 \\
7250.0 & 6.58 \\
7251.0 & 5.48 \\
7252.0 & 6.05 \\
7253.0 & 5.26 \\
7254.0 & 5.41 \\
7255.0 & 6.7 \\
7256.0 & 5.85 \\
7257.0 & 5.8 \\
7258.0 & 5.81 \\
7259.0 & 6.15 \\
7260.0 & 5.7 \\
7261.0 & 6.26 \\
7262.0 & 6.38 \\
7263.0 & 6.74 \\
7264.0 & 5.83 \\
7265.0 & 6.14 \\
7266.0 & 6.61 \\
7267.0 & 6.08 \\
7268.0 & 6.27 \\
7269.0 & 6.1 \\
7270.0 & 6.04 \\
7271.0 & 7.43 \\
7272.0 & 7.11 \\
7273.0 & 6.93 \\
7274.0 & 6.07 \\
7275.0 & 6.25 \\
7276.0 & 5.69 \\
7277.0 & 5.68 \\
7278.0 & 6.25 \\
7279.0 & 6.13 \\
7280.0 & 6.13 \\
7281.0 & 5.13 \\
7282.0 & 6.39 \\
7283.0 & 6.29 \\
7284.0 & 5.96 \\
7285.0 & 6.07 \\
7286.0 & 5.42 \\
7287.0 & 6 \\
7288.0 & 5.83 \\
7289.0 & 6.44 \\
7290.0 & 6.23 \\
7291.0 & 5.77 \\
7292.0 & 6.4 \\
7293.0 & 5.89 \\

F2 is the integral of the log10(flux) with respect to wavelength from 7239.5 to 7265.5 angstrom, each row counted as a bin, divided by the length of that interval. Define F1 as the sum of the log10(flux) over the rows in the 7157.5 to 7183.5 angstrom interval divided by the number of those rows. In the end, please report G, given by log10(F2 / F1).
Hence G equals 0.009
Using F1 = 0.759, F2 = 0.776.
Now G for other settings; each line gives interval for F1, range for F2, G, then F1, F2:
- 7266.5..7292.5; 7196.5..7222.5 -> -0.010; 0.788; 0.771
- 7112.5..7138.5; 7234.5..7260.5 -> -0.001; 0.770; 0.768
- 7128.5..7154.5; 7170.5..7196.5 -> -0.010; 0.778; 0.761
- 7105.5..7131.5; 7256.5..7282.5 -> 0.012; 0.769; 0.791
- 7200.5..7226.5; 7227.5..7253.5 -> -0.003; 0.775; 0.770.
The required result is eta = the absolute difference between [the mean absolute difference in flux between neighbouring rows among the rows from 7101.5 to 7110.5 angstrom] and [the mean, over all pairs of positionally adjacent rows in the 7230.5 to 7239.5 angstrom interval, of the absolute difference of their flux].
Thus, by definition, 0.15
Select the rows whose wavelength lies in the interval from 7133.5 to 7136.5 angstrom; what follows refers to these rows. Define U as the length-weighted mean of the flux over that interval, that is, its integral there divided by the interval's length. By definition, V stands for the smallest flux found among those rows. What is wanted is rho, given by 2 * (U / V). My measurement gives 2.03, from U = 5.94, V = 5.84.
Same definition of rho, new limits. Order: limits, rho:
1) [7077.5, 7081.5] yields 2.19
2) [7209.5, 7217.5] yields 2.20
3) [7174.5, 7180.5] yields 2.13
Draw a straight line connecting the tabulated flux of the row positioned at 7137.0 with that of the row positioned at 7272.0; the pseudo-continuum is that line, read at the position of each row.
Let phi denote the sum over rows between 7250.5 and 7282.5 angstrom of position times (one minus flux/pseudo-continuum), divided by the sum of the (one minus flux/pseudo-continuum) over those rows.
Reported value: 7266.5 angstrom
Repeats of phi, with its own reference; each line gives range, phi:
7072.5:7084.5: 7078.5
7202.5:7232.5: 7219.6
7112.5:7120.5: 7115.2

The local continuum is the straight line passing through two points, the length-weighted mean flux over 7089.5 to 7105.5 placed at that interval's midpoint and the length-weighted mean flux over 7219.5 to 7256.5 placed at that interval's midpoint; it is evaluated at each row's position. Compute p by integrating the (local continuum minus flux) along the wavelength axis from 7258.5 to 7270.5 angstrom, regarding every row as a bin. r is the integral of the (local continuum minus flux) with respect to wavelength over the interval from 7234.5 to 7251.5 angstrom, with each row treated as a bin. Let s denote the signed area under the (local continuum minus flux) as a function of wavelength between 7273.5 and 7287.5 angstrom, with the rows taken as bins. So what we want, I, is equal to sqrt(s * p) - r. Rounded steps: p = -4.2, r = 0.3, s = -2.3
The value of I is 2.9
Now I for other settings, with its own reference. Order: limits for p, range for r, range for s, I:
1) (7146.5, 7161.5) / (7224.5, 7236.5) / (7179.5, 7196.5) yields 6.4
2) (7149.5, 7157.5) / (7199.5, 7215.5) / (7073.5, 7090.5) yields 1.5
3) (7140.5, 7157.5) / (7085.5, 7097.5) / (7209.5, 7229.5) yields 3.0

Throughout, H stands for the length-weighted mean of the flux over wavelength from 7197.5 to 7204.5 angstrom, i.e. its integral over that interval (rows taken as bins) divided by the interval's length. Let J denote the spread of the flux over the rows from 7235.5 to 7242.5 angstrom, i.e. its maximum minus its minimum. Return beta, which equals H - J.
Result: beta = 5.06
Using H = 5.8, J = 0.72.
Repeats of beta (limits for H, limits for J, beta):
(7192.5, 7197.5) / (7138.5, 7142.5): 4.48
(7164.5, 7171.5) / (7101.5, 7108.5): 4.18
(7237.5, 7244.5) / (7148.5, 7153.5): 4.84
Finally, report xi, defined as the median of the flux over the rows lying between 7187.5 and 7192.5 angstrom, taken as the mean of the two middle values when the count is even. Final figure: 5.78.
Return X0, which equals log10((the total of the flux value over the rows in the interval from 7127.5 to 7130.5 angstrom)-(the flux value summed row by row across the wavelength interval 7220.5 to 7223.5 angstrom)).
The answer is 0.0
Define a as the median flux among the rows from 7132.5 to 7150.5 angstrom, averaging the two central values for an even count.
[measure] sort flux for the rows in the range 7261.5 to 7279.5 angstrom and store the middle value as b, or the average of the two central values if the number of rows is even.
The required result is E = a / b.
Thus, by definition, 0.97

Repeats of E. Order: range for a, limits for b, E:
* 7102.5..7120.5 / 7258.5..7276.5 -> 0.96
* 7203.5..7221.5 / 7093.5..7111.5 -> 0.98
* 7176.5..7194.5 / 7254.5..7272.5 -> 0.95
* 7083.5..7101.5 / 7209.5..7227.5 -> 1.05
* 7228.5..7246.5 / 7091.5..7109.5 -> 0.98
